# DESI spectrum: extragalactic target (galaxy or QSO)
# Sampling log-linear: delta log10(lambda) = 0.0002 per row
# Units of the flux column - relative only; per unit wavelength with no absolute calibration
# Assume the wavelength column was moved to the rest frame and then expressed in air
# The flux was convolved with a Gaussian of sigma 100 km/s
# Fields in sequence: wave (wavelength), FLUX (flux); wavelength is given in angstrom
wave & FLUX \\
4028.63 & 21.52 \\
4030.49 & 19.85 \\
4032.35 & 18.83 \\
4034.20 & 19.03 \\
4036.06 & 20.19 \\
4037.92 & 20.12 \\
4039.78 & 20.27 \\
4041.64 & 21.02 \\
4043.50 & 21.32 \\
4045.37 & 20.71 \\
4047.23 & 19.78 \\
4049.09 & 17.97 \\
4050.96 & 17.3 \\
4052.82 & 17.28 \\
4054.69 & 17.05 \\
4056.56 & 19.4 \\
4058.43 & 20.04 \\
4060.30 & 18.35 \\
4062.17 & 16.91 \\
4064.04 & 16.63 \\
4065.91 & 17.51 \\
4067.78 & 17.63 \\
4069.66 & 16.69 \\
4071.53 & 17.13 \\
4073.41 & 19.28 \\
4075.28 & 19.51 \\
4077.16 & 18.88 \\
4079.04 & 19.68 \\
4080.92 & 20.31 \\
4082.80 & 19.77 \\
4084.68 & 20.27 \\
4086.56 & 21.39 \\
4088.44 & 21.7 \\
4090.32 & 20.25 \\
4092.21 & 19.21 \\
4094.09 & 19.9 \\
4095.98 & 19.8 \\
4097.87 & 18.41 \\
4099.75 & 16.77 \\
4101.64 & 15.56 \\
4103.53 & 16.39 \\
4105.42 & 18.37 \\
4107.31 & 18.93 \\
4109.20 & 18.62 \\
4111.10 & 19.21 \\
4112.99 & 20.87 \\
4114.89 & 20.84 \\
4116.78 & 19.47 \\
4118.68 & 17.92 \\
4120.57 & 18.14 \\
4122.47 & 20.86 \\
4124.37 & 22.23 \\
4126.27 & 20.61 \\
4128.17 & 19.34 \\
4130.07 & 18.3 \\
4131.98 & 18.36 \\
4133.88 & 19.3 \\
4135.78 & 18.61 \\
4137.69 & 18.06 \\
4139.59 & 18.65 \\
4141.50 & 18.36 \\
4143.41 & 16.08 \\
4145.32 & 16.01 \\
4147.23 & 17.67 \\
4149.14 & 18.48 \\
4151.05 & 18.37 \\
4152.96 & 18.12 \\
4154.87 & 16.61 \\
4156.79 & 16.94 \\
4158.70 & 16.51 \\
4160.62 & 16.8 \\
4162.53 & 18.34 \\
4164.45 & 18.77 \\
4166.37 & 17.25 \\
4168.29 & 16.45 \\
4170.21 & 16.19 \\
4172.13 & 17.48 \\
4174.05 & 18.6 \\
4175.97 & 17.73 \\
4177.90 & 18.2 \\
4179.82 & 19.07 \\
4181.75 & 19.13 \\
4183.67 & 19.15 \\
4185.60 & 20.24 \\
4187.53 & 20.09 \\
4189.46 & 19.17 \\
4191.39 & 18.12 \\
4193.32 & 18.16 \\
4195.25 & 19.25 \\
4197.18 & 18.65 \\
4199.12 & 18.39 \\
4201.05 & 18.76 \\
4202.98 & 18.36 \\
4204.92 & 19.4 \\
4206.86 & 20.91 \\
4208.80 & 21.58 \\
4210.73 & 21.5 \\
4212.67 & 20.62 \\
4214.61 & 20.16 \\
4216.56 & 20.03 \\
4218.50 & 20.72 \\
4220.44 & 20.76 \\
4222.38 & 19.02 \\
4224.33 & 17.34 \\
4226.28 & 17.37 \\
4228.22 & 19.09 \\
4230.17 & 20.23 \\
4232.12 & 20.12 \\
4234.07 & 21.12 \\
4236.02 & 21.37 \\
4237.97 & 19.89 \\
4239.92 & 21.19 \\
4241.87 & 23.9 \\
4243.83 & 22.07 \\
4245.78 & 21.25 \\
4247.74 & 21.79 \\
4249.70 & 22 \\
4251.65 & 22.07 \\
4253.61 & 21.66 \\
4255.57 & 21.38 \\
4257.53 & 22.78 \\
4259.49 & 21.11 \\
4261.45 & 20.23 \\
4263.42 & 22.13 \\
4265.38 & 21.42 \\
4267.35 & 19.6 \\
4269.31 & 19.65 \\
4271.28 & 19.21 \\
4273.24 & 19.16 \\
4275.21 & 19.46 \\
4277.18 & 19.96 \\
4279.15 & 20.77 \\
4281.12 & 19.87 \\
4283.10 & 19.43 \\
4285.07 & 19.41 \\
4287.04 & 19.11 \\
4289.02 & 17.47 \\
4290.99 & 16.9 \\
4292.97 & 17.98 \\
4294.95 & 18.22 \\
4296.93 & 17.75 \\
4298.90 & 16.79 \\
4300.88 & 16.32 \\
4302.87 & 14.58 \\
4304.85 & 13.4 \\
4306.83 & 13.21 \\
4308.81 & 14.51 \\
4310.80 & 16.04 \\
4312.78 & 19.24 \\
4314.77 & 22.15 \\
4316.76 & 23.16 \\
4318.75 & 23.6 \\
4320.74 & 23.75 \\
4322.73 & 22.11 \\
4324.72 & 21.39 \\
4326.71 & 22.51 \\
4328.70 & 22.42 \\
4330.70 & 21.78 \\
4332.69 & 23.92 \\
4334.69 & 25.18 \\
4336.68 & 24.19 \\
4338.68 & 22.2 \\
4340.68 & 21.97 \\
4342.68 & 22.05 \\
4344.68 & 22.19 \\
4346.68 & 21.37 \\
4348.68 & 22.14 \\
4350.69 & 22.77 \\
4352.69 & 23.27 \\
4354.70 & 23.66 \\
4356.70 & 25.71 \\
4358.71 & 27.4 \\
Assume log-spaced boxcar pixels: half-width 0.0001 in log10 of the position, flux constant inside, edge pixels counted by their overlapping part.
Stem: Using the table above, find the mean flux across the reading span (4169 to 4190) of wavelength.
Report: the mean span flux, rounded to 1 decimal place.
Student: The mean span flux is 18.6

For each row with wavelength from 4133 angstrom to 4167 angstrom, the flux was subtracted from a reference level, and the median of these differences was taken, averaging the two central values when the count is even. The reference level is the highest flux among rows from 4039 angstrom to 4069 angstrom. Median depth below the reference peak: 3.2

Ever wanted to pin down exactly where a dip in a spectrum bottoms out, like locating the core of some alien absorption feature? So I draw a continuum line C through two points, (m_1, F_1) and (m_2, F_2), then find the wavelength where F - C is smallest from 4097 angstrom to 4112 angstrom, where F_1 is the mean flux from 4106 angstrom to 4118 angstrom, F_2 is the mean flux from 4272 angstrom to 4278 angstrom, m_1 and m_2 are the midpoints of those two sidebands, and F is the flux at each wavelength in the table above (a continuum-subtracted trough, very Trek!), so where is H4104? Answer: 4101.64 angstrom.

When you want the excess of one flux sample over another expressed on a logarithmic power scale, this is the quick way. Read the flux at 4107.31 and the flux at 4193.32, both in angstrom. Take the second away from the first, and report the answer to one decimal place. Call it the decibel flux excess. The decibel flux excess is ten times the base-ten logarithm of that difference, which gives -1.1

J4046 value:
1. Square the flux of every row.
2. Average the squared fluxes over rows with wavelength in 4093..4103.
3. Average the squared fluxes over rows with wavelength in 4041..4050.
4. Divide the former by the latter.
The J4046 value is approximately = 0.81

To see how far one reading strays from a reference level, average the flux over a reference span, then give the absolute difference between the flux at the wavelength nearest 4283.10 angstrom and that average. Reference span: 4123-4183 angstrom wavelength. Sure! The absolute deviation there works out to 1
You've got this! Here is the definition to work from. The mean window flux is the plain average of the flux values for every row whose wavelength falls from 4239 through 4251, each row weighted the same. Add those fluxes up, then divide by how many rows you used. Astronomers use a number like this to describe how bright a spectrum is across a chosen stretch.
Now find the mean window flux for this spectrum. 22.0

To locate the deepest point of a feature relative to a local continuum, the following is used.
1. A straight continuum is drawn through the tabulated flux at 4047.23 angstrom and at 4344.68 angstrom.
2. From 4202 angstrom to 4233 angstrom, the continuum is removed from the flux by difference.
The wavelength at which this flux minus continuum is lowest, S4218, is 4224.33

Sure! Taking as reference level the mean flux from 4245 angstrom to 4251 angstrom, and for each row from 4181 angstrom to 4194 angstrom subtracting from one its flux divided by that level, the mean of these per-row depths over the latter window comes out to 0.117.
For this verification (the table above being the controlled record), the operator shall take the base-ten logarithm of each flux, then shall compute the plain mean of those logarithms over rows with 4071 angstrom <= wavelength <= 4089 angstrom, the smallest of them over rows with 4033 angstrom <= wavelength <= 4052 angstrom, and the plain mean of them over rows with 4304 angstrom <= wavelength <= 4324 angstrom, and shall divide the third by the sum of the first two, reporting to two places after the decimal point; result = 0.50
